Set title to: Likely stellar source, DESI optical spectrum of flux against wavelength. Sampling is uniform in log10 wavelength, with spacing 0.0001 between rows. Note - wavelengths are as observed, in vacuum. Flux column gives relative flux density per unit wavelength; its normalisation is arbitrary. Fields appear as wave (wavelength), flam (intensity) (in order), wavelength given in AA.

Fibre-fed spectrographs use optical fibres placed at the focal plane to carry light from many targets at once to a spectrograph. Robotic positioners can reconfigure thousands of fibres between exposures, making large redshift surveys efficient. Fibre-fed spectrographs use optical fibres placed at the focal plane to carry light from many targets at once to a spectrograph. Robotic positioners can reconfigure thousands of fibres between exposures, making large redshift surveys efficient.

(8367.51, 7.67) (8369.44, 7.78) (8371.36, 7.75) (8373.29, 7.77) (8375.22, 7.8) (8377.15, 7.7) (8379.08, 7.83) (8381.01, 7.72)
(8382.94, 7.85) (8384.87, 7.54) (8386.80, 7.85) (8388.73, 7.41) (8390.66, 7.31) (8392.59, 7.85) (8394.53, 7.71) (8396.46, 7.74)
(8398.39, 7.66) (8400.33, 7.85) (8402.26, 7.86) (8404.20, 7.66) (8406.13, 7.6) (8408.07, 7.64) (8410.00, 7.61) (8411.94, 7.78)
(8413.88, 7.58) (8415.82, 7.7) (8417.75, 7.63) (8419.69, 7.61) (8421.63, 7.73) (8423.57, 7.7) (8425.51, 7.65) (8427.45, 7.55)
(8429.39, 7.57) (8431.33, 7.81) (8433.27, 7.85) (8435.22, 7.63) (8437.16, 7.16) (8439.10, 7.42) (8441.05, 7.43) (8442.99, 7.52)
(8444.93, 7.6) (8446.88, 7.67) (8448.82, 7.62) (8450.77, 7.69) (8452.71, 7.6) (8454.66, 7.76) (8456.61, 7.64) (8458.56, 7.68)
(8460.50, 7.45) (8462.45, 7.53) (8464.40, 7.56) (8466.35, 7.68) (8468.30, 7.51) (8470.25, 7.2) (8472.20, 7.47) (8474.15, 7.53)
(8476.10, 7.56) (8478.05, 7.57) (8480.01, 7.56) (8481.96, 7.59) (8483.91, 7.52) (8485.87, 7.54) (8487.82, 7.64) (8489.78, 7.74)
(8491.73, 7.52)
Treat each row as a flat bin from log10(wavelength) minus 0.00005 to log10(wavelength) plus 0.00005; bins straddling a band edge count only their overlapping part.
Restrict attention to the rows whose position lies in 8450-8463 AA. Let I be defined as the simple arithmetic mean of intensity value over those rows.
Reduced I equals 7.62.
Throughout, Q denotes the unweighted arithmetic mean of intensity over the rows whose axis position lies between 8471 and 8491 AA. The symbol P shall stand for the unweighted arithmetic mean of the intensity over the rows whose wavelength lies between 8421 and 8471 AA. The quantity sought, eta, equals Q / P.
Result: 1.00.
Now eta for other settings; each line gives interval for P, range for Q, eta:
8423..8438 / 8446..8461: 1.00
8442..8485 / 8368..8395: 1.02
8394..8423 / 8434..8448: 0.97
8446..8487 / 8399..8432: 1.01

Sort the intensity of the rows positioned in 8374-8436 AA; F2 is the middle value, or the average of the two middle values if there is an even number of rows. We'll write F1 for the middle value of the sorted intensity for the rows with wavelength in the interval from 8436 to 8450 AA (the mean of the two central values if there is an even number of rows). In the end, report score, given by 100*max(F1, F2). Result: 770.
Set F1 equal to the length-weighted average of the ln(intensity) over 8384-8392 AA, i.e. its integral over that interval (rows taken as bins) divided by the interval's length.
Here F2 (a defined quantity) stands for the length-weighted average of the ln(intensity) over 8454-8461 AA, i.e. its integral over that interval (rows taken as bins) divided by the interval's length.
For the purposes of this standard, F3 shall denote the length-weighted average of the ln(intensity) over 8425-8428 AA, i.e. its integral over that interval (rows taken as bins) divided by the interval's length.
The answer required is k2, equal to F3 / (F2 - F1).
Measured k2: 168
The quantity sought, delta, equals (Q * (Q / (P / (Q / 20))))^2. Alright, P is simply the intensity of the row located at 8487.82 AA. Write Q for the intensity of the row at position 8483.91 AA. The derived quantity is 7.7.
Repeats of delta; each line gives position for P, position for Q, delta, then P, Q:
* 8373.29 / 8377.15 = 8.6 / 7.77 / 7.7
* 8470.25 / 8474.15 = 8.8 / 7.2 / 7.53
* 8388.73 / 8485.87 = 8.4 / 7.41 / 7.54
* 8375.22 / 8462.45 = 7.5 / 7.8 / 7.53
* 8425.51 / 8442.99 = 7.7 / 7.65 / 7.52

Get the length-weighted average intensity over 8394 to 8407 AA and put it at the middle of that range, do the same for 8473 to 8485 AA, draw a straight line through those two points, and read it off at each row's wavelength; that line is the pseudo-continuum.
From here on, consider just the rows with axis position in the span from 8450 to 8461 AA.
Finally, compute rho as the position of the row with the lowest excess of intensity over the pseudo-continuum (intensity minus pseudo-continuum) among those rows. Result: 8460.50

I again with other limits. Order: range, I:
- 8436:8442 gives 7.34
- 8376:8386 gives 7.73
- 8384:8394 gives 7.59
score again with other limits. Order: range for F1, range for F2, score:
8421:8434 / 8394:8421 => 770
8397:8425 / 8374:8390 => 776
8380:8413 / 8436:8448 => 771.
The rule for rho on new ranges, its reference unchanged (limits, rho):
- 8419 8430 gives 8427.45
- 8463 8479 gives 8470.25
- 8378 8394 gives 8390.66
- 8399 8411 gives 8406.13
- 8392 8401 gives 8398.39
